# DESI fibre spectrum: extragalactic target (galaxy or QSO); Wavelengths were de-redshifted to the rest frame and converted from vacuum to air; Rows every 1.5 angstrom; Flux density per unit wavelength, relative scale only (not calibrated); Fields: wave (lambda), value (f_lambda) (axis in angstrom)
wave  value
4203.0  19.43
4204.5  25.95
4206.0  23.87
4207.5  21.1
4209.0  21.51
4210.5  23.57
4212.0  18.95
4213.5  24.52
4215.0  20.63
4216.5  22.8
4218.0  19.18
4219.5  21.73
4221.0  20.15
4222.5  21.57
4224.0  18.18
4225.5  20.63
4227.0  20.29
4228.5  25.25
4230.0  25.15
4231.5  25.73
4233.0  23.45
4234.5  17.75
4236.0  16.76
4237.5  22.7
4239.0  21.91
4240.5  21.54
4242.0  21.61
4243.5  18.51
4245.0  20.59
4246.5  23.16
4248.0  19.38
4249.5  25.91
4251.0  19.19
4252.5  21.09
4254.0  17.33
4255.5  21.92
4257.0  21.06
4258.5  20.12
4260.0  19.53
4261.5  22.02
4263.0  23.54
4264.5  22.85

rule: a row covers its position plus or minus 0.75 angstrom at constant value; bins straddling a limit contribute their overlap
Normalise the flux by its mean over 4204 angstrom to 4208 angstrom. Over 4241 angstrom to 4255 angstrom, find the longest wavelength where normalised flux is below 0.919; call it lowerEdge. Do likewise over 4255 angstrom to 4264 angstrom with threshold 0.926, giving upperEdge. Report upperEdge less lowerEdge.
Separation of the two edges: 6.0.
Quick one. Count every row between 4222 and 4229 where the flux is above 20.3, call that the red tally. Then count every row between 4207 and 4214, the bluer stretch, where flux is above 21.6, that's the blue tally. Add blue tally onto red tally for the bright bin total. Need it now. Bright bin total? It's 5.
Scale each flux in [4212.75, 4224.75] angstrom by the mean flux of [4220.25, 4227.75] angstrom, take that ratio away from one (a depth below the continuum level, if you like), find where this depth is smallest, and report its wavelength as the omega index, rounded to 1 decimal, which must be 4213.5 angstrom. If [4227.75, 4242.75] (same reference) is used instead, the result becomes 4231.5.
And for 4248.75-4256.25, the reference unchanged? 4249.5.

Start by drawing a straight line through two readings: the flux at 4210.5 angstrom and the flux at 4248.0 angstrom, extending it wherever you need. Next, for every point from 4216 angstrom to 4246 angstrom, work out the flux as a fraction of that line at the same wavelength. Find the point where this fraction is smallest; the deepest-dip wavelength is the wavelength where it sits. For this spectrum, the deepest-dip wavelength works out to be 4236.0 angstrom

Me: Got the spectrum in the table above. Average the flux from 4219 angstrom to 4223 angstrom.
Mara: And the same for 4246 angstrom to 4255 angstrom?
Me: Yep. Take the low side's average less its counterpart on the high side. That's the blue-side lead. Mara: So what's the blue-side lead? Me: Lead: 0.1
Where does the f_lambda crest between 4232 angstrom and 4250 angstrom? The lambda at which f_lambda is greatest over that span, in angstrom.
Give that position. 4249.5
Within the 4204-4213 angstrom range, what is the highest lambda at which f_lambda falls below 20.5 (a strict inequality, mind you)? 4212.0 angstrom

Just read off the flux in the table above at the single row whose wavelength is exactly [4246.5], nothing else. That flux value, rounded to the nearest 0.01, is 23.16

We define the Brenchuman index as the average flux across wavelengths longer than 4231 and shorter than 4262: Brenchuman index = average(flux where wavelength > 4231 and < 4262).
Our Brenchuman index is 21.0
